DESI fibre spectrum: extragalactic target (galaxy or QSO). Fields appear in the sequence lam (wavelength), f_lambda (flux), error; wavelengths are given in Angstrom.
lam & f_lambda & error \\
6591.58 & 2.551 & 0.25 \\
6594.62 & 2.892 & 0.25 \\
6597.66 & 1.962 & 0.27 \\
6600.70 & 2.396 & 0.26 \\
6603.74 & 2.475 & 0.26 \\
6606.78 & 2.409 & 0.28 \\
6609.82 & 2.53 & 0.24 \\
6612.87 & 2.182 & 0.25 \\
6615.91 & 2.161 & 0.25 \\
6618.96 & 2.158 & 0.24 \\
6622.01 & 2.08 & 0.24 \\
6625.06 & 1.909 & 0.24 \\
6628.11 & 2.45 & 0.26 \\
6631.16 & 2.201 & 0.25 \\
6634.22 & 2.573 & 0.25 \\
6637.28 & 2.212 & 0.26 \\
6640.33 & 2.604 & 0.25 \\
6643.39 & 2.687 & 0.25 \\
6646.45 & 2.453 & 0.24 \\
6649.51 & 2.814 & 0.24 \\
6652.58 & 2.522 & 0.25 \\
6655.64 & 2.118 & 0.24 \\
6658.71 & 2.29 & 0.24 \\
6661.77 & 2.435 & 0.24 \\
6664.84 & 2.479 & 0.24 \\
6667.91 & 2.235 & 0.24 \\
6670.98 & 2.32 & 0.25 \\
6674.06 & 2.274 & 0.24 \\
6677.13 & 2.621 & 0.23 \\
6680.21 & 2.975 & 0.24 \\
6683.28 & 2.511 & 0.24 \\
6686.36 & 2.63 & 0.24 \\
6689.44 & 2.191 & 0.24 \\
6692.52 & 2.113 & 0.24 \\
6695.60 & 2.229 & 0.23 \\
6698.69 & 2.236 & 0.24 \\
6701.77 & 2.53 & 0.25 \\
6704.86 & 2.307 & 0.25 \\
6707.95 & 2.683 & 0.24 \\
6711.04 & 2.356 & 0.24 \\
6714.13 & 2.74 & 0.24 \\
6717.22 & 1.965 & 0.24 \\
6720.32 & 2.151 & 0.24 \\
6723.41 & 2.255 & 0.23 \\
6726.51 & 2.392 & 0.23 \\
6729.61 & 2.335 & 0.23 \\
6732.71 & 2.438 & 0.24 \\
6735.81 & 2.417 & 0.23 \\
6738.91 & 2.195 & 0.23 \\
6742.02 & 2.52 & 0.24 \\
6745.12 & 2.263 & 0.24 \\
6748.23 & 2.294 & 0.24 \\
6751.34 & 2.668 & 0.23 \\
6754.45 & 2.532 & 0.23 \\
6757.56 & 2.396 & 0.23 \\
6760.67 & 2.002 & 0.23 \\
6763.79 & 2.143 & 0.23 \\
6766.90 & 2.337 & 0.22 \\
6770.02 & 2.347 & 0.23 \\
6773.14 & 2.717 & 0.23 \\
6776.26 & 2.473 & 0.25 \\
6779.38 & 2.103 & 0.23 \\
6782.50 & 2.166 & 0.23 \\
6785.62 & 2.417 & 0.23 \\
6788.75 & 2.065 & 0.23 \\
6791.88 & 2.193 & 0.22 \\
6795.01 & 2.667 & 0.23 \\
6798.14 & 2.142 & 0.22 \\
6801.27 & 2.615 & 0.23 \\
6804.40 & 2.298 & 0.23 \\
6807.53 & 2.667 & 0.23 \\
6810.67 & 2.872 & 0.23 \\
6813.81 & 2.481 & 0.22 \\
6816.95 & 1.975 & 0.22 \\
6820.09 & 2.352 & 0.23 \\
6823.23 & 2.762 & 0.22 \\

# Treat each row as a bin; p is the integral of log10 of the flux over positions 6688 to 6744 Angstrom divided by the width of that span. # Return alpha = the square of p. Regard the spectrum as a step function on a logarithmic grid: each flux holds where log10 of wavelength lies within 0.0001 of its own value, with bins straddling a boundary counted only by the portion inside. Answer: 0.135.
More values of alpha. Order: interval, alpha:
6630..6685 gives 0.152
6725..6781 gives 0.139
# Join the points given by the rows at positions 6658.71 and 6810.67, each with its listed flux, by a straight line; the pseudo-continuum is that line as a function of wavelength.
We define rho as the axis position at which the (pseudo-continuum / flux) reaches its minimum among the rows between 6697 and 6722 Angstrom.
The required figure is 6714.13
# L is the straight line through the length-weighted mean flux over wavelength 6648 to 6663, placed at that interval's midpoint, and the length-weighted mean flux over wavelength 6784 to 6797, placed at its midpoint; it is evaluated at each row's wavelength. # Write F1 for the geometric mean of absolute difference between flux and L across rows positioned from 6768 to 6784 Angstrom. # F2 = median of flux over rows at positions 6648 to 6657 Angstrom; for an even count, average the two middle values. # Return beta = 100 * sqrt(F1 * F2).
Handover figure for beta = 48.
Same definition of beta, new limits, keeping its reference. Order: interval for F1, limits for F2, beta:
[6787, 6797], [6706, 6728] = 74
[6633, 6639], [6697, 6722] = 63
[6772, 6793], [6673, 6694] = 67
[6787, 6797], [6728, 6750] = 73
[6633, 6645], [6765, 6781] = 65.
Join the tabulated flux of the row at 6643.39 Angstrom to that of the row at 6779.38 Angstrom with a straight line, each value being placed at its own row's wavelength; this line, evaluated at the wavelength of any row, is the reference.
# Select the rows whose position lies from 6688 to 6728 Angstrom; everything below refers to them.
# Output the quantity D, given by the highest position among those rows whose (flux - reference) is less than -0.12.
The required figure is 6720.32 Angstrom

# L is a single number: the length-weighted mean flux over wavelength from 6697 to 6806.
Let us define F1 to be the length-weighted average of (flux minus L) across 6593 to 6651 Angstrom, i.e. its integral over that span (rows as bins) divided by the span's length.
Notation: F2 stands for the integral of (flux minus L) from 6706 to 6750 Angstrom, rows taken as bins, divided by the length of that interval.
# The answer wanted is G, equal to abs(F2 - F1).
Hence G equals 0.02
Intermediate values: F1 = 0.02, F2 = 0.01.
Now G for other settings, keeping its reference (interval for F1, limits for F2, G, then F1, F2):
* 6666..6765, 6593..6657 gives 0.00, 0.02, 0.02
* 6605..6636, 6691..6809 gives 0.08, -0.09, 0.00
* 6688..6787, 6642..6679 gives 0.10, -0.01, 0.09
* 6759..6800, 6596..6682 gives 0.08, -0.06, 0.02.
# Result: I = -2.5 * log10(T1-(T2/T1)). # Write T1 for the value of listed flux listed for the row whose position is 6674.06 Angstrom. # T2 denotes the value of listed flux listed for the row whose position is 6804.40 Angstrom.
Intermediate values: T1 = 2.274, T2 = 2.298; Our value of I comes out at -0.25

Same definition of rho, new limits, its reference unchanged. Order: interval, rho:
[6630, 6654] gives 6649.51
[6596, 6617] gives 6609.82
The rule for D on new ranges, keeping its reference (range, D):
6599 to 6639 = 6637.28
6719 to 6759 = 6720.32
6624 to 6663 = 6661.77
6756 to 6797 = 6760.67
